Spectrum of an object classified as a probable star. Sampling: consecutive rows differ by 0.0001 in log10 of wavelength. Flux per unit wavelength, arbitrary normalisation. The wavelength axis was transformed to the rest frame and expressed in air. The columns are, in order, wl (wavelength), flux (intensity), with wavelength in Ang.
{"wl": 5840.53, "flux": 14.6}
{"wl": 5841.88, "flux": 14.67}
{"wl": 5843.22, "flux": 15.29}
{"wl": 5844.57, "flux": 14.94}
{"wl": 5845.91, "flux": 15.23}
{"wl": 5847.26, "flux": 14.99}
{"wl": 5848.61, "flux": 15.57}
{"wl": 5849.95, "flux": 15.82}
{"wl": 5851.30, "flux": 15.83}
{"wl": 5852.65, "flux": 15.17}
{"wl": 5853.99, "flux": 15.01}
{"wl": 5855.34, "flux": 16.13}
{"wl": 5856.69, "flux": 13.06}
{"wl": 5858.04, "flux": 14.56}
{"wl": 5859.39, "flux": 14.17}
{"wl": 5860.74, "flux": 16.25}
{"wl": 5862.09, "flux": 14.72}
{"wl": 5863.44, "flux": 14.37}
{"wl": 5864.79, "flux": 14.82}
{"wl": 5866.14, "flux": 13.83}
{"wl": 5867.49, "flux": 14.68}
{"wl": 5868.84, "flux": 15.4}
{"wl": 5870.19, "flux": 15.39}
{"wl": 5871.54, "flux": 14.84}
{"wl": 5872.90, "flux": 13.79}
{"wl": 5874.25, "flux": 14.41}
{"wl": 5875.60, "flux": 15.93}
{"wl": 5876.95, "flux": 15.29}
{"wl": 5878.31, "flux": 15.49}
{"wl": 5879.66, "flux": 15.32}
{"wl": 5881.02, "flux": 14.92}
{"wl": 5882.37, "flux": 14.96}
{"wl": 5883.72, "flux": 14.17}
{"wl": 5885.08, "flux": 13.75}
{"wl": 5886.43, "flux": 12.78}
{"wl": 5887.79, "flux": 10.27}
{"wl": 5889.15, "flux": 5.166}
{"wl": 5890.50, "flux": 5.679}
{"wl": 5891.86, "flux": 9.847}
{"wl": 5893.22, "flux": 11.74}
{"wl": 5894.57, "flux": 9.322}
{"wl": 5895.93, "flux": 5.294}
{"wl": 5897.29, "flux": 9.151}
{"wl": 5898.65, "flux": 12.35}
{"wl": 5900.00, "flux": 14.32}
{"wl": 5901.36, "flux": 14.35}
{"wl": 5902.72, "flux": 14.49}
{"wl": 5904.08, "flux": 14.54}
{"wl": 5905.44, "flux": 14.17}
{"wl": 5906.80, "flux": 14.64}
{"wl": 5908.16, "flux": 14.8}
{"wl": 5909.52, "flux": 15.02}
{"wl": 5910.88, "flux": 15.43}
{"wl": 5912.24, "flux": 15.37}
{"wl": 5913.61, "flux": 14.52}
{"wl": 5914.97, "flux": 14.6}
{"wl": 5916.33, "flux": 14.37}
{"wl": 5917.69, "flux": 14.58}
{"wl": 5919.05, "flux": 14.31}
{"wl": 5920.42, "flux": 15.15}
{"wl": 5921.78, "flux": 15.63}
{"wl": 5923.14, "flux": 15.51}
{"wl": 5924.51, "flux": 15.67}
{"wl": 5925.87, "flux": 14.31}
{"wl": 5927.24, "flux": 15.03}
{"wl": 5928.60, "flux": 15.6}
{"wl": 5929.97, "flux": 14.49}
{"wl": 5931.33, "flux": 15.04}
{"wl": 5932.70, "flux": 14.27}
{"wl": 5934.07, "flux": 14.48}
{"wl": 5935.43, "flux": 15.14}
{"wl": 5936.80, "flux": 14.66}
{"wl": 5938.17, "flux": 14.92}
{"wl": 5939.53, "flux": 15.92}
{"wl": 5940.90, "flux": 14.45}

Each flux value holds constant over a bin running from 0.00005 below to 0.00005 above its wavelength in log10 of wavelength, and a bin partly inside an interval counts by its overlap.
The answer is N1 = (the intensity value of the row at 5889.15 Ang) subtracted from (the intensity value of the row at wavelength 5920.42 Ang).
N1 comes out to 10.0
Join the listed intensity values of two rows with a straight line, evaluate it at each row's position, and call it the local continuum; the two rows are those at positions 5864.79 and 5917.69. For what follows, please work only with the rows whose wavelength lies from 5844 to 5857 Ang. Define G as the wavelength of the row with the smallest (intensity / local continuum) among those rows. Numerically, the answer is 5856.69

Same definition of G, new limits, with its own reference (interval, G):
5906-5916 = 5913.61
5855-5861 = 5856.69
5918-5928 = 5919.05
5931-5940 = 5932.70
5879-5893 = 5889.15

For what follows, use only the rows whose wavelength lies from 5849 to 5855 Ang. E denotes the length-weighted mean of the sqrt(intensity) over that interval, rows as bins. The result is 3.94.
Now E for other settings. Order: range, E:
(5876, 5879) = 3.93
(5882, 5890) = 3.36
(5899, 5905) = 3.78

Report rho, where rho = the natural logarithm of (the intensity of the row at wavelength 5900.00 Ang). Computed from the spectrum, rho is 2.66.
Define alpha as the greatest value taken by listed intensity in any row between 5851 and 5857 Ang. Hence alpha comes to 16.13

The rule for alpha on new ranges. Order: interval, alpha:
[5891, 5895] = 11.74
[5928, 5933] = 15.6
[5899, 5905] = 14.54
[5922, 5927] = 15.67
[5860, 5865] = 16.25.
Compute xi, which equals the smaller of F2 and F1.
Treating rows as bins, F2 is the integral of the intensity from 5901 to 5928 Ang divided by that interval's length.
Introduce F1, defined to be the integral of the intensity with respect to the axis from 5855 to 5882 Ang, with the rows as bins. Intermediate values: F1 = 401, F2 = 14.8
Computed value 14.8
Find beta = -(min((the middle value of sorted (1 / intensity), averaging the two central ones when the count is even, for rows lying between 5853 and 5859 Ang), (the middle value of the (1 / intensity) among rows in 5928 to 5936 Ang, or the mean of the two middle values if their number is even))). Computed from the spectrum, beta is -0.0677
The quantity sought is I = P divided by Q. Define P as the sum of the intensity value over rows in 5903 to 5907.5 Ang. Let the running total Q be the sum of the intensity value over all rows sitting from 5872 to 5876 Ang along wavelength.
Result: 0.98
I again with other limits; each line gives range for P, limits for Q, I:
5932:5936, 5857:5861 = 0.98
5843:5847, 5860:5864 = 1.00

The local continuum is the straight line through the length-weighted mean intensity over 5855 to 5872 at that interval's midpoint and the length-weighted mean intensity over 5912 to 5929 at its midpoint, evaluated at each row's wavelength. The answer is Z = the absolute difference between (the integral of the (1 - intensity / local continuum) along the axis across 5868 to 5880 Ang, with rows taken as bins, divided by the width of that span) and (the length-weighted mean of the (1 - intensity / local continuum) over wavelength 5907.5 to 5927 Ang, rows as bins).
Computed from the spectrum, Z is 0.02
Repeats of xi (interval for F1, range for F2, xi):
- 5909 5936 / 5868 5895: 13.0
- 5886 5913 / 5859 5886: 14.8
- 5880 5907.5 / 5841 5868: 15.0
